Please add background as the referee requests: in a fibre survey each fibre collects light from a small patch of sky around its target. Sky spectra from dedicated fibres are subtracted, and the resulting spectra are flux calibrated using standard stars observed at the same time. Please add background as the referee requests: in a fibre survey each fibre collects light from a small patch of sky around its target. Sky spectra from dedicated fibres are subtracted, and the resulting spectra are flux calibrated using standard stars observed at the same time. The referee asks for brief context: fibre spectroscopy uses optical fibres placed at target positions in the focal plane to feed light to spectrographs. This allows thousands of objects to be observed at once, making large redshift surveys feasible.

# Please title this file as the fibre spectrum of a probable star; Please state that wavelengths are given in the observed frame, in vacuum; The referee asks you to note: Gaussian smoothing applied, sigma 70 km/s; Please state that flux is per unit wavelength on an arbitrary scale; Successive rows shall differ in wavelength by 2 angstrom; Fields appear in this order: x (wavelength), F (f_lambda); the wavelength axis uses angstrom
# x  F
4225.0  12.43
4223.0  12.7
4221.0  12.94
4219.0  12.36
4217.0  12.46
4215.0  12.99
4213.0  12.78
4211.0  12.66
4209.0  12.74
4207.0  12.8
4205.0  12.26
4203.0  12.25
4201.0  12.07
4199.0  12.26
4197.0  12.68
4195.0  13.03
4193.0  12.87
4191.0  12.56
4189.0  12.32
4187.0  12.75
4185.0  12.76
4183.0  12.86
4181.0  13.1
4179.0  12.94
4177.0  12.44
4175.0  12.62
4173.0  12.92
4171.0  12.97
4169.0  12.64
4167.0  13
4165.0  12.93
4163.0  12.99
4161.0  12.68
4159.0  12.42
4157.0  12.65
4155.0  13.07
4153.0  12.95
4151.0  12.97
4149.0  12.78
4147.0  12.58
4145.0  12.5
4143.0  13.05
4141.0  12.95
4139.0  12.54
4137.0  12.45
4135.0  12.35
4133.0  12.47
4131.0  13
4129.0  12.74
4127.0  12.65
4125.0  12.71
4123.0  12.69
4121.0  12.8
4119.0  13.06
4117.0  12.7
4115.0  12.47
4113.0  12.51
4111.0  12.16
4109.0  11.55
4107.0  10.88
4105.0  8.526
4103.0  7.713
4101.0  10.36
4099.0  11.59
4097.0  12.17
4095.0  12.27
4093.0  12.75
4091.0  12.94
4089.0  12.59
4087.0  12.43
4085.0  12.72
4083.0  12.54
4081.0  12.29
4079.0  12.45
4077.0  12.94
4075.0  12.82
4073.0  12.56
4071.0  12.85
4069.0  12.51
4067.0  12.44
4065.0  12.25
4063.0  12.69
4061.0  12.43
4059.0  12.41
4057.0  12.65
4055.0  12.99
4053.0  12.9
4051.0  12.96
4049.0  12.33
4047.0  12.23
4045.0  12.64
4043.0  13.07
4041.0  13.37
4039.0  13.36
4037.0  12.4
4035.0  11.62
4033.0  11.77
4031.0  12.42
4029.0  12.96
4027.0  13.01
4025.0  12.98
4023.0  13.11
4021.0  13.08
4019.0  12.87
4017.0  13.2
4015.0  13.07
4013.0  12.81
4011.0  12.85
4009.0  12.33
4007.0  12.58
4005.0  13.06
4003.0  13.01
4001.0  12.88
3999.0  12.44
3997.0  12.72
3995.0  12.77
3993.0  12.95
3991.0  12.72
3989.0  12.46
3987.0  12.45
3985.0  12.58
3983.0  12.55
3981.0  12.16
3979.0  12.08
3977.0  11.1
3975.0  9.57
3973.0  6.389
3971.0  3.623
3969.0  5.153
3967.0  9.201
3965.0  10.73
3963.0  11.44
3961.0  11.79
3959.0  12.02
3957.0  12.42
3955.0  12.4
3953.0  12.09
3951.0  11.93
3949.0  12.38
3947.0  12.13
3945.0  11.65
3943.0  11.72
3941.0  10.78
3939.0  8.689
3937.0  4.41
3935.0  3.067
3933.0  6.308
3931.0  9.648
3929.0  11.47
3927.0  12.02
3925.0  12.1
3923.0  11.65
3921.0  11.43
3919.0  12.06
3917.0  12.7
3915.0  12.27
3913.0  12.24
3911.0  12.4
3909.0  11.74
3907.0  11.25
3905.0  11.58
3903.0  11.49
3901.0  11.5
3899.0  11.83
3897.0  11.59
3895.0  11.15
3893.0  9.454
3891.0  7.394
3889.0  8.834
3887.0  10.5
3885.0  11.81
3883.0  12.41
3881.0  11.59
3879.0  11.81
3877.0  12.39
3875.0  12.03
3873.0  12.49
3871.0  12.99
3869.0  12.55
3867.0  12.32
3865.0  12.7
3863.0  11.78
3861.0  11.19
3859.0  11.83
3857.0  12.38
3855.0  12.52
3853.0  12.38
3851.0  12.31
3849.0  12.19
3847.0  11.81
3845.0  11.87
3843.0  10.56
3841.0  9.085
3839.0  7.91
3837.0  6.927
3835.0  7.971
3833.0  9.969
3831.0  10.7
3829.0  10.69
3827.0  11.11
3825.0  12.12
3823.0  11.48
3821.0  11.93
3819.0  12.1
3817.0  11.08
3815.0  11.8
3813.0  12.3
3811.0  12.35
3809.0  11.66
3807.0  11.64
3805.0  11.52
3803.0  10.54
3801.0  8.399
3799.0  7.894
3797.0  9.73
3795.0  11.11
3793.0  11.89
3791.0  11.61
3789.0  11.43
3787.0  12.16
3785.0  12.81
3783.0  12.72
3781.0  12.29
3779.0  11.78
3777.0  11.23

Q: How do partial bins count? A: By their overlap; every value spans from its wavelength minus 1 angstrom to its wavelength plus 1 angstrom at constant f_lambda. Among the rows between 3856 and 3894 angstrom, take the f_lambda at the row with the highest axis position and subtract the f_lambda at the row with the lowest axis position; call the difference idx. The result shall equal -2.9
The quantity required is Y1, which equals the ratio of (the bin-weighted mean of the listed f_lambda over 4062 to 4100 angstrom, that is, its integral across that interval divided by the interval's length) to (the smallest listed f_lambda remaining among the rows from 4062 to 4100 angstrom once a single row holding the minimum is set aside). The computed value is 1.03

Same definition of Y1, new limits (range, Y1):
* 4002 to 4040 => 1.08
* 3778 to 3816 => 1.35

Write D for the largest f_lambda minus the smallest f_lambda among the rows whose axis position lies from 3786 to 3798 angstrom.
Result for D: 2.4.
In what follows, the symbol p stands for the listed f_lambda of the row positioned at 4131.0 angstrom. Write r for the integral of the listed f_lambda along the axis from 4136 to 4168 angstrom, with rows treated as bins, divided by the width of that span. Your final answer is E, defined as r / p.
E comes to 0.98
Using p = 13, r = 12.8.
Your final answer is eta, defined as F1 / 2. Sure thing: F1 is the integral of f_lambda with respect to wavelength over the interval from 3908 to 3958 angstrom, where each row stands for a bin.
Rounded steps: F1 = 543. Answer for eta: 272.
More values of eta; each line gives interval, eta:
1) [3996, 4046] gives 320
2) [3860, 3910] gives 286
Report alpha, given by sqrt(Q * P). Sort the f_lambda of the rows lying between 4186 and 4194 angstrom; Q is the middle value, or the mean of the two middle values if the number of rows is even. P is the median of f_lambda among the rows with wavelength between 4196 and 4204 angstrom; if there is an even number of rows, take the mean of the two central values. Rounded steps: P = 12.3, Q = 12.7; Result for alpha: 12.5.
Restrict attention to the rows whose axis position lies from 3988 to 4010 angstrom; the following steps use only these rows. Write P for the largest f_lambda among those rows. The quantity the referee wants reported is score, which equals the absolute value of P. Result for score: 13.1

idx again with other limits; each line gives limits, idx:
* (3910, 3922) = -1.0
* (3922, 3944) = 0.1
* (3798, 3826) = 4.2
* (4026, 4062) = -0.6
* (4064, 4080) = 0.2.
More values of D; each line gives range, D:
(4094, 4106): 4.6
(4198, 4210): 0.7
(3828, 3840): 3.8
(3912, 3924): 1.3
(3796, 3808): 3.7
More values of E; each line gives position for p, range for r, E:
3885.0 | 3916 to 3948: 0.86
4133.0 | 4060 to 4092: 1.01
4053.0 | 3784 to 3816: 0.87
